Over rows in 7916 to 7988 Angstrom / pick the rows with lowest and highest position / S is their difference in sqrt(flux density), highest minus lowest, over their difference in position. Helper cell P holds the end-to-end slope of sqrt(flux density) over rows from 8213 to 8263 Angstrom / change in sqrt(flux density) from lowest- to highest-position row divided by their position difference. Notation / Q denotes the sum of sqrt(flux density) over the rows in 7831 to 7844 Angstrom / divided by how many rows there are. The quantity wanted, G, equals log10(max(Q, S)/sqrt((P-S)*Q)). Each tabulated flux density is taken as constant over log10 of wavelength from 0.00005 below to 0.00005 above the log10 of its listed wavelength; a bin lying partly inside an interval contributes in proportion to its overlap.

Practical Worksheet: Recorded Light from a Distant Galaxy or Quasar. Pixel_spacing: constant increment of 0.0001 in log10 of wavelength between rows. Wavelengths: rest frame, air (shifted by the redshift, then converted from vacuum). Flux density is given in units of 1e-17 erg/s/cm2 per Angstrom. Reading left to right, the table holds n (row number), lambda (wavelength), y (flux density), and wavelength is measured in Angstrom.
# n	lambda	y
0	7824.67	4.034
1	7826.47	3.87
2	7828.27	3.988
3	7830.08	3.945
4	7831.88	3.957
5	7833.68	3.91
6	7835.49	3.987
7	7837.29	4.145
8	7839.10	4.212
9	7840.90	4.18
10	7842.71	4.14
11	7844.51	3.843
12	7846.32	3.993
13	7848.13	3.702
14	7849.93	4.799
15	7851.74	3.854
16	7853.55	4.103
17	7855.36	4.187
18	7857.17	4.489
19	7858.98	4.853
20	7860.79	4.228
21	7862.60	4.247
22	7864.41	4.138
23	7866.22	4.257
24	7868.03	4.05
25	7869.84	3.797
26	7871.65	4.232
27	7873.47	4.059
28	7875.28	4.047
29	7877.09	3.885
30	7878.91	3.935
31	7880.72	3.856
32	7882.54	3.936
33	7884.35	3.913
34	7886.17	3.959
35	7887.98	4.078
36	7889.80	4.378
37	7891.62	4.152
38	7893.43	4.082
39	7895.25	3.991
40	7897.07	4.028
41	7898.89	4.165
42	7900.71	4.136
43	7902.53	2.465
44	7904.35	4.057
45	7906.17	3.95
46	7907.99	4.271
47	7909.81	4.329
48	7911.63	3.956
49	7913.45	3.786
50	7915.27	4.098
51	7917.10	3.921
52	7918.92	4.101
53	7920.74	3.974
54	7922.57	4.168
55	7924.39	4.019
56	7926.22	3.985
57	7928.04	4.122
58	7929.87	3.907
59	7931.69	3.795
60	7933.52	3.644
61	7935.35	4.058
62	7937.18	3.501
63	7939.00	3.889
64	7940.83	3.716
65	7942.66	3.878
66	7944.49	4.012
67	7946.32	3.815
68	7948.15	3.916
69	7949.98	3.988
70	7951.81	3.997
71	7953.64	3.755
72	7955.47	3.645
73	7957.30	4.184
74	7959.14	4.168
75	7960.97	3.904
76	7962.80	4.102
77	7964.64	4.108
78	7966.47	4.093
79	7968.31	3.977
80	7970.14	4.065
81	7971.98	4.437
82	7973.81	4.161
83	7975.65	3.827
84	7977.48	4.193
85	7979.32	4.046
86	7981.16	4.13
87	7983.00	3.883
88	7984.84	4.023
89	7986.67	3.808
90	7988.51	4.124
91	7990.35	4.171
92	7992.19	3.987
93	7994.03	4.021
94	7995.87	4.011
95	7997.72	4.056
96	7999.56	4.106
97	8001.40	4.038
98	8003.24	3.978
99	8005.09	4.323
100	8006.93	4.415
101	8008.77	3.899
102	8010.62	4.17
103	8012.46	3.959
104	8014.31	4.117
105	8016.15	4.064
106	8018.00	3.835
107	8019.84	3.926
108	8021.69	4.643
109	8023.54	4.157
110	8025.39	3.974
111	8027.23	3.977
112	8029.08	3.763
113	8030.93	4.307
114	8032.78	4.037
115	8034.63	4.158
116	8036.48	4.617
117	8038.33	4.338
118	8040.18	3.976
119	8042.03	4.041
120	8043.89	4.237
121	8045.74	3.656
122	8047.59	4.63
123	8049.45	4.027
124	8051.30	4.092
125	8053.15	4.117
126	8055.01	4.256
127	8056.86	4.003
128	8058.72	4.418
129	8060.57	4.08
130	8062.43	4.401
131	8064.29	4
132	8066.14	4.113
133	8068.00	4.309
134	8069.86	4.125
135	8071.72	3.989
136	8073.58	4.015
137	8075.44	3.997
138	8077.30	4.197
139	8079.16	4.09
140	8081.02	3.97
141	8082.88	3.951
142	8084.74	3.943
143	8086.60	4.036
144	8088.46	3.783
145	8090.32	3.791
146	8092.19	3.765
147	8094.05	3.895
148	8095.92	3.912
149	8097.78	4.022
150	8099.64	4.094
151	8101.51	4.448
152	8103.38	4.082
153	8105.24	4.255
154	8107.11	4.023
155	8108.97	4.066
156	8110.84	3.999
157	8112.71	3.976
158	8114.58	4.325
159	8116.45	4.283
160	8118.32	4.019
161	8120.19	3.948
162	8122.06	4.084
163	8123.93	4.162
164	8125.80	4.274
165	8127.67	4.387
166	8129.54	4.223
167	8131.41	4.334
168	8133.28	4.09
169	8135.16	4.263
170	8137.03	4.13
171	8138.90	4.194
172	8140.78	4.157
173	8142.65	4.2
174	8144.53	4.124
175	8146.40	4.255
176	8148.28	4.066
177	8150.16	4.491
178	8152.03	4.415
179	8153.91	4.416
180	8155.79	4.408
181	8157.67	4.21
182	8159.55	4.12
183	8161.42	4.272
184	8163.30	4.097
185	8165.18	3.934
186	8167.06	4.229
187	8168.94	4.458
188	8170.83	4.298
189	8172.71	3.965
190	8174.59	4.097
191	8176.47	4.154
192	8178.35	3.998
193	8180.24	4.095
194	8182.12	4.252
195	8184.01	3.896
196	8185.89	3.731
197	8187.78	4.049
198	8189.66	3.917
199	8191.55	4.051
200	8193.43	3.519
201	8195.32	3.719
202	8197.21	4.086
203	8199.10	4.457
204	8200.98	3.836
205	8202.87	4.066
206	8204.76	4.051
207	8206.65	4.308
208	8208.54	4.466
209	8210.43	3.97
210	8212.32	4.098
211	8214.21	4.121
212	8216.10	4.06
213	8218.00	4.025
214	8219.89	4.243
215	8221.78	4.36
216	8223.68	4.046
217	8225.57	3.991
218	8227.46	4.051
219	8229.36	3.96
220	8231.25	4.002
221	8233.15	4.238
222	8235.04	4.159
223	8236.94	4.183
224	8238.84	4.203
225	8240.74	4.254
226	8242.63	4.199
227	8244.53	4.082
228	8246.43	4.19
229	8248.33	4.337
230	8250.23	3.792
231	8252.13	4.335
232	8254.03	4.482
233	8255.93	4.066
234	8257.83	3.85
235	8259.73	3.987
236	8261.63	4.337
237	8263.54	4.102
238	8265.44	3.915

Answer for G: 1.6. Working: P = 0.001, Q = 2.02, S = -0.0004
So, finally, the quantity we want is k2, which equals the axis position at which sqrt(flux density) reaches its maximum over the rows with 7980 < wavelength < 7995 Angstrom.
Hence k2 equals 7990.35 Angstrom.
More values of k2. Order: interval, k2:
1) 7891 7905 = 7898.89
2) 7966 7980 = 7971.98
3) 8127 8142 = 8127.67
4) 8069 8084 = 8077.30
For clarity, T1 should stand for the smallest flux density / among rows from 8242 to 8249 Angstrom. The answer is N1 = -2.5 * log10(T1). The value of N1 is -1.527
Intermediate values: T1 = 4.082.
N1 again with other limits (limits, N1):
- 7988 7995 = -1.502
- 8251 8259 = -1.464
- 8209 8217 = -1.497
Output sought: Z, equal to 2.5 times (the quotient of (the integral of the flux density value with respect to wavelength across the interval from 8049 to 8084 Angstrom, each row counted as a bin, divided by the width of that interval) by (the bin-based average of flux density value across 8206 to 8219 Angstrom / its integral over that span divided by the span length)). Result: 2.48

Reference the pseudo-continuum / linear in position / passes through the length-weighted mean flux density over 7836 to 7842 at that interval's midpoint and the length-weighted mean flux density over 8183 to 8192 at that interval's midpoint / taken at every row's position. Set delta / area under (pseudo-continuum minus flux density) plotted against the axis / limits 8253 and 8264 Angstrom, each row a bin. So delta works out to -2.9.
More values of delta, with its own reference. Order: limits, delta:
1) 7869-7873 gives 0.5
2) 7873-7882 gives 1.7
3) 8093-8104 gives -1.0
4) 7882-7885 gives 0.6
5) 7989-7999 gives 0.0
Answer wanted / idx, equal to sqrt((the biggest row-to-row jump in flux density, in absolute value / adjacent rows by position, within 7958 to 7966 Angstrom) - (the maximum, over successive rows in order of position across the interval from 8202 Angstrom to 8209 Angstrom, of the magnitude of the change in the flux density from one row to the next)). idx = 0.08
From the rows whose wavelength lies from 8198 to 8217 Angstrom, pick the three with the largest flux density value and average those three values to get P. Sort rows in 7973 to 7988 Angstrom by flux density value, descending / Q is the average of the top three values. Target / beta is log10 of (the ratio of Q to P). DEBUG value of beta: -0.025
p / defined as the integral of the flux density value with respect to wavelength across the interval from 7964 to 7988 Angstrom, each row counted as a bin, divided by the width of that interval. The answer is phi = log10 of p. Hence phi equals 0.608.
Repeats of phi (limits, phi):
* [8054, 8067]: 0.621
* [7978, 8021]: 0.608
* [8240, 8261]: 0.618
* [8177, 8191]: 0.602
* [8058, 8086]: 0.613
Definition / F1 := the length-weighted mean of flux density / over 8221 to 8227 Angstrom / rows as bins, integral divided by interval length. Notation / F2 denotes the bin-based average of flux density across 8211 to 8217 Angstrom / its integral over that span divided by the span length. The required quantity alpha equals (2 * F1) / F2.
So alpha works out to 2.02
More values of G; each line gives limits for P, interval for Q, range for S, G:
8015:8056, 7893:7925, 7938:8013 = 1.7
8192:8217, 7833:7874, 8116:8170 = 1.3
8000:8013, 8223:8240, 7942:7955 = 1.6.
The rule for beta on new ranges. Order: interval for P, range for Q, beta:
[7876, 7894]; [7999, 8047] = 0.035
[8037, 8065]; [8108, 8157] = -0.004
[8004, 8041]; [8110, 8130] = -0.022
